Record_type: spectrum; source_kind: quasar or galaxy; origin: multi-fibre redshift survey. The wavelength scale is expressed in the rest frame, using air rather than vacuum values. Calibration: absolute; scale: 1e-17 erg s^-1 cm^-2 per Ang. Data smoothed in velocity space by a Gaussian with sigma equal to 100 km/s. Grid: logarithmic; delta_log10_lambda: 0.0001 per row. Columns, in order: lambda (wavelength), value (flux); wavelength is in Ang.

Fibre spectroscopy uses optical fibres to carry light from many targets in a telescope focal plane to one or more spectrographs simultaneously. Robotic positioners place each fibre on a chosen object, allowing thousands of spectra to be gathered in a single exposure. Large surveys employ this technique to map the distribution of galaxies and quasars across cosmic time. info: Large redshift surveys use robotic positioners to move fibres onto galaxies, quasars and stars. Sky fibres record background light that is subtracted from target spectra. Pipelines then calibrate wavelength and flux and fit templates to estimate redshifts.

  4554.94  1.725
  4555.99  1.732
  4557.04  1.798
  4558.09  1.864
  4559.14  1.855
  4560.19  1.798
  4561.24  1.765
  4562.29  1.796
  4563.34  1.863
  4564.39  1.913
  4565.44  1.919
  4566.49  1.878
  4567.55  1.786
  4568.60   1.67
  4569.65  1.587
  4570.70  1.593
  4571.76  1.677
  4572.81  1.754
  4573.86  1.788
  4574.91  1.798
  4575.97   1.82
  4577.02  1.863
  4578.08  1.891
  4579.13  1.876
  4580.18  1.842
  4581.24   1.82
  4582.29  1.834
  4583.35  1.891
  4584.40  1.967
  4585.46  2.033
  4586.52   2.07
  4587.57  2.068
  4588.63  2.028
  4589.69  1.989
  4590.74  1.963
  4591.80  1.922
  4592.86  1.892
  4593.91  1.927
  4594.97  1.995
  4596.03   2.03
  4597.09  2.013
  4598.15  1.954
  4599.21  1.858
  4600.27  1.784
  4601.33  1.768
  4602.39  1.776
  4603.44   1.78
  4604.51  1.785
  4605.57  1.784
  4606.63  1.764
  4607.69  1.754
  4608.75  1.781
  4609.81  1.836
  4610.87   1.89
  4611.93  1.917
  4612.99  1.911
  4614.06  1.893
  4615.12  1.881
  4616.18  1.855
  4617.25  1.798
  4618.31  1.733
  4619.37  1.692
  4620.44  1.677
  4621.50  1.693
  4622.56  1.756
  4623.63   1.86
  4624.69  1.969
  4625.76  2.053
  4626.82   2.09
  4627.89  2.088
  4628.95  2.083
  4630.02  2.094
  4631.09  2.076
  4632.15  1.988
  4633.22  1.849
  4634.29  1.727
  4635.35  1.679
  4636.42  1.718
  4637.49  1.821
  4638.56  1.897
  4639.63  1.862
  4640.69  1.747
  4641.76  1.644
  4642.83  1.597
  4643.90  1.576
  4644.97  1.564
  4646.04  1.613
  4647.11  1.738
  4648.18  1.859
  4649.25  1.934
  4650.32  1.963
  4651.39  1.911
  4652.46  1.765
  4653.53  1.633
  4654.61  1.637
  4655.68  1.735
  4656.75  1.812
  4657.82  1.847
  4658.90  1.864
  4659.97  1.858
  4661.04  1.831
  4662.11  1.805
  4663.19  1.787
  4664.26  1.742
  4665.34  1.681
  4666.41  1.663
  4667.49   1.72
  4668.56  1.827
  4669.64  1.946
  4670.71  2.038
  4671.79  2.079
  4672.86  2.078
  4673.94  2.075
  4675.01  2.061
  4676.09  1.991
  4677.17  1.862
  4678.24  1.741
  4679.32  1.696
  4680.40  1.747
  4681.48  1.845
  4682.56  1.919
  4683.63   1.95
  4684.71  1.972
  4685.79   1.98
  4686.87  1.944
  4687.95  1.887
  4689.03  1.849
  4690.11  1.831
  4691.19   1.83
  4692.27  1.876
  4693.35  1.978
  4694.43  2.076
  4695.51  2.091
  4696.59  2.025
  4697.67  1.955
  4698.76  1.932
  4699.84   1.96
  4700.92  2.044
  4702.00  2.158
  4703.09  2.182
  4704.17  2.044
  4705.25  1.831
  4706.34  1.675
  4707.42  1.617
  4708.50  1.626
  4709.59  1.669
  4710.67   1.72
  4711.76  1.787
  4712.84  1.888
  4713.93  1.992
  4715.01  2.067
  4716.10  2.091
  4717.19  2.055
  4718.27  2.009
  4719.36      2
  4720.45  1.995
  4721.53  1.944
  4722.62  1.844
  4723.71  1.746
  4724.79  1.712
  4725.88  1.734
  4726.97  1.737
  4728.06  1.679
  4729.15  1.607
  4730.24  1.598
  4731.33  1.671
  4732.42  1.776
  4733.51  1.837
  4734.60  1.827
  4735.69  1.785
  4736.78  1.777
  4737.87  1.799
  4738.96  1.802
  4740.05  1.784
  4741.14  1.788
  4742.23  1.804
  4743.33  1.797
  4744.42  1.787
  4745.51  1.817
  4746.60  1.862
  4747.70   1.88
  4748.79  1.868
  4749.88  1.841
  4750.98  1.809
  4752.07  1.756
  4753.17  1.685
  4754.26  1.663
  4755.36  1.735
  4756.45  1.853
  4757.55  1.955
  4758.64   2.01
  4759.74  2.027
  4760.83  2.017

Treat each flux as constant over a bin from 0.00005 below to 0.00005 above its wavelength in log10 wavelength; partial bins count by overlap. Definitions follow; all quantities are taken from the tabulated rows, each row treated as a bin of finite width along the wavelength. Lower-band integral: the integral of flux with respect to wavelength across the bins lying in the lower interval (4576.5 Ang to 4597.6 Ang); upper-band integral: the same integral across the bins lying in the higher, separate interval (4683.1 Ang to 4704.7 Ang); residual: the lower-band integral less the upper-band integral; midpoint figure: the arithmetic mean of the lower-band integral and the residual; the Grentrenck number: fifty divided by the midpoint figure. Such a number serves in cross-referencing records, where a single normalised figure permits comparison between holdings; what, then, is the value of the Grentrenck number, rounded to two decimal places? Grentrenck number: 2.54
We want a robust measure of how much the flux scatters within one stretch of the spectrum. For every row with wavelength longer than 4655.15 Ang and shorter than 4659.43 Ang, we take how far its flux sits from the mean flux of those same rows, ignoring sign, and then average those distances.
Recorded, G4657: 0.041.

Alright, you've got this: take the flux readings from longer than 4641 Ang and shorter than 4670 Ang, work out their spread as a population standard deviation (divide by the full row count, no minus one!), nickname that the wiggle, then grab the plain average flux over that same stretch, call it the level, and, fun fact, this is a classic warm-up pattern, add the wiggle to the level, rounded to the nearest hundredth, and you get 1.88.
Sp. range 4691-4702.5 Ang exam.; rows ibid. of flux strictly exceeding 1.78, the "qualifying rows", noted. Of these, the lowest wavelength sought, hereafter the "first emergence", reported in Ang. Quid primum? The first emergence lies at 4691.19 Ang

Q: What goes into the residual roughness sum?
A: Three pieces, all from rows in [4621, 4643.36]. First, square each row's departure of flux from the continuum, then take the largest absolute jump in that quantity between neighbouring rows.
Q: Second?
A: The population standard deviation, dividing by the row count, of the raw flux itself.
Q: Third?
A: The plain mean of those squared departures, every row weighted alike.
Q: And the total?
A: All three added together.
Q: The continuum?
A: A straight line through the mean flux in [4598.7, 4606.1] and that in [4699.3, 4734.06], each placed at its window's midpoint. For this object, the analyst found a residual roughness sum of 0.235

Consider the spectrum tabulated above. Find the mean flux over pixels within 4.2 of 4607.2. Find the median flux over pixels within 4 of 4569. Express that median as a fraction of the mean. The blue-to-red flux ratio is 0.955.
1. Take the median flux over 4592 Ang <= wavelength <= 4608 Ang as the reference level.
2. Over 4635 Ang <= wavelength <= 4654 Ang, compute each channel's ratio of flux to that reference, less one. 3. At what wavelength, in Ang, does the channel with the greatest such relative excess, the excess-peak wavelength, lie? 4650.32 Ang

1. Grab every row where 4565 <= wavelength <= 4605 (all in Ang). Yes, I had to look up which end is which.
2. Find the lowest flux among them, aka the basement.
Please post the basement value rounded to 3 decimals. 1.587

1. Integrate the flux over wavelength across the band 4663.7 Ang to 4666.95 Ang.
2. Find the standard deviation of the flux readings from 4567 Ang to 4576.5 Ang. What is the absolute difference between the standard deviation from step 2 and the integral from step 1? 5.4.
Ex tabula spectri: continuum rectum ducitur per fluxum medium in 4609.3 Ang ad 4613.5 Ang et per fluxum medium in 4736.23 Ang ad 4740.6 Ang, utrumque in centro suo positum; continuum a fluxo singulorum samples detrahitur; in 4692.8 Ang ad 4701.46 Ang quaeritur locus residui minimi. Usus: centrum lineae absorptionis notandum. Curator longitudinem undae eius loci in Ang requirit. 4698.76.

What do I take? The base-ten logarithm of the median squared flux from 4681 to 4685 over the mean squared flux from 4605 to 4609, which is 0.077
